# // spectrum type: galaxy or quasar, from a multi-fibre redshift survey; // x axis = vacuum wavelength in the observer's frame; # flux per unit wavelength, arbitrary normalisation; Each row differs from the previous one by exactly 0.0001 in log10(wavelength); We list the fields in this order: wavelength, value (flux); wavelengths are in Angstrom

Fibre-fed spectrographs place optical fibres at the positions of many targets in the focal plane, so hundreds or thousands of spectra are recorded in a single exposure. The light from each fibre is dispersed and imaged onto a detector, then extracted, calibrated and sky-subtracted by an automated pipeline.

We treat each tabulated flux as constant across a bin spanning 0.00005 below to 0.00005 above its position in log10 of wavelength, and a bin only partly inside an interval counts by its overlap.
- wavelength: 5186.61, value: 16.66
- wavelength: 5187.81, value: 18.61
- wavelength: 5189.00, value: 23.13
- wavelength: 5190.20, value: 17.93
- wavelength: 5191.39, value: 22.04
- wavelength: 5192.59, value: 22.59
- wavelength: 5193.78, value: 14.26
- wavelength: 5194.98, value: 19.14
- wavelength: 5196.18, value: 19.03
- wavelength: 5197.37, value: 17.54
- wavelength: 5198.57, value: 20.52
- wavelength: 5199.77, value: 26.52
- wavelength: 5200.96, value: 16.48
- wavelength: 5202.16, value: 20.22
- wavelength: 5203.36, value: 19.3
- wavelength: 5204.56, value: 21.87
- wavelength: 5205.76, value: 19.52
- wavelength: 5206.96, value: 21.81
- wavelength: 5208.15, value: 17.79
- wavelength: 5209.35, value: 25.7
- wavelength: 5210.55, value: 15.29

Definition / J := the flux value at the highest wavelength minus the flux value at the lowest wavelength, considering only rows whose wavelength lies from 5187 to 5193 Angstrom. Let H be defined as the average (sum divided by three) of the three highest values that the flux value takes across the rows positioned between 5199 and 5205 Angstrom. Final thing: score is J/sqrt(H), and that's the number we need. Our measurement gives 0.83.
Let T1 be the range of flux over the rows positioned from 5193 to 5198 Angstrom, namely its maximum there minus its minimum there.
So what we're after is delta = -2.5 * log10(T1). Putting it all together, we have -1.72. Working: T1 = 4.9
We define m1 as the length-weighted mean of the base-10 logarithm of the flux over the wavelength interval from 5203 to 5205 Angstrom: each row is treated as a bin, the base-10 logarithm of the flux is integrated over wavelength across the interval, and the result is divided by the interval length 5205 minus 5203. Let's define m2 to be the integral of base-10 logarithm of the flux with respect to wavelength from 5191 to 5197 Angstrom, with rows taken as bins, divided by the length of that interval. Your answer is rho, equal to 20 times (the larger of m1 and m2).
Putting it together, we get 26.25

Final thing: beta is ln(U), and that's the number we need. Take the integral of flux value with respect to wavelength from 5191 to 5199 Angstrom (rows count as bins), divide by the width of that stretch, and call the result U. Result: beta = 2.95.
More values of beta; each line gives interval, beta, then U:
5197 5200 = 3.05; 21.2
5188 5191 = 3.02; 20.4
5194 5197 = 2.91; 18.4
